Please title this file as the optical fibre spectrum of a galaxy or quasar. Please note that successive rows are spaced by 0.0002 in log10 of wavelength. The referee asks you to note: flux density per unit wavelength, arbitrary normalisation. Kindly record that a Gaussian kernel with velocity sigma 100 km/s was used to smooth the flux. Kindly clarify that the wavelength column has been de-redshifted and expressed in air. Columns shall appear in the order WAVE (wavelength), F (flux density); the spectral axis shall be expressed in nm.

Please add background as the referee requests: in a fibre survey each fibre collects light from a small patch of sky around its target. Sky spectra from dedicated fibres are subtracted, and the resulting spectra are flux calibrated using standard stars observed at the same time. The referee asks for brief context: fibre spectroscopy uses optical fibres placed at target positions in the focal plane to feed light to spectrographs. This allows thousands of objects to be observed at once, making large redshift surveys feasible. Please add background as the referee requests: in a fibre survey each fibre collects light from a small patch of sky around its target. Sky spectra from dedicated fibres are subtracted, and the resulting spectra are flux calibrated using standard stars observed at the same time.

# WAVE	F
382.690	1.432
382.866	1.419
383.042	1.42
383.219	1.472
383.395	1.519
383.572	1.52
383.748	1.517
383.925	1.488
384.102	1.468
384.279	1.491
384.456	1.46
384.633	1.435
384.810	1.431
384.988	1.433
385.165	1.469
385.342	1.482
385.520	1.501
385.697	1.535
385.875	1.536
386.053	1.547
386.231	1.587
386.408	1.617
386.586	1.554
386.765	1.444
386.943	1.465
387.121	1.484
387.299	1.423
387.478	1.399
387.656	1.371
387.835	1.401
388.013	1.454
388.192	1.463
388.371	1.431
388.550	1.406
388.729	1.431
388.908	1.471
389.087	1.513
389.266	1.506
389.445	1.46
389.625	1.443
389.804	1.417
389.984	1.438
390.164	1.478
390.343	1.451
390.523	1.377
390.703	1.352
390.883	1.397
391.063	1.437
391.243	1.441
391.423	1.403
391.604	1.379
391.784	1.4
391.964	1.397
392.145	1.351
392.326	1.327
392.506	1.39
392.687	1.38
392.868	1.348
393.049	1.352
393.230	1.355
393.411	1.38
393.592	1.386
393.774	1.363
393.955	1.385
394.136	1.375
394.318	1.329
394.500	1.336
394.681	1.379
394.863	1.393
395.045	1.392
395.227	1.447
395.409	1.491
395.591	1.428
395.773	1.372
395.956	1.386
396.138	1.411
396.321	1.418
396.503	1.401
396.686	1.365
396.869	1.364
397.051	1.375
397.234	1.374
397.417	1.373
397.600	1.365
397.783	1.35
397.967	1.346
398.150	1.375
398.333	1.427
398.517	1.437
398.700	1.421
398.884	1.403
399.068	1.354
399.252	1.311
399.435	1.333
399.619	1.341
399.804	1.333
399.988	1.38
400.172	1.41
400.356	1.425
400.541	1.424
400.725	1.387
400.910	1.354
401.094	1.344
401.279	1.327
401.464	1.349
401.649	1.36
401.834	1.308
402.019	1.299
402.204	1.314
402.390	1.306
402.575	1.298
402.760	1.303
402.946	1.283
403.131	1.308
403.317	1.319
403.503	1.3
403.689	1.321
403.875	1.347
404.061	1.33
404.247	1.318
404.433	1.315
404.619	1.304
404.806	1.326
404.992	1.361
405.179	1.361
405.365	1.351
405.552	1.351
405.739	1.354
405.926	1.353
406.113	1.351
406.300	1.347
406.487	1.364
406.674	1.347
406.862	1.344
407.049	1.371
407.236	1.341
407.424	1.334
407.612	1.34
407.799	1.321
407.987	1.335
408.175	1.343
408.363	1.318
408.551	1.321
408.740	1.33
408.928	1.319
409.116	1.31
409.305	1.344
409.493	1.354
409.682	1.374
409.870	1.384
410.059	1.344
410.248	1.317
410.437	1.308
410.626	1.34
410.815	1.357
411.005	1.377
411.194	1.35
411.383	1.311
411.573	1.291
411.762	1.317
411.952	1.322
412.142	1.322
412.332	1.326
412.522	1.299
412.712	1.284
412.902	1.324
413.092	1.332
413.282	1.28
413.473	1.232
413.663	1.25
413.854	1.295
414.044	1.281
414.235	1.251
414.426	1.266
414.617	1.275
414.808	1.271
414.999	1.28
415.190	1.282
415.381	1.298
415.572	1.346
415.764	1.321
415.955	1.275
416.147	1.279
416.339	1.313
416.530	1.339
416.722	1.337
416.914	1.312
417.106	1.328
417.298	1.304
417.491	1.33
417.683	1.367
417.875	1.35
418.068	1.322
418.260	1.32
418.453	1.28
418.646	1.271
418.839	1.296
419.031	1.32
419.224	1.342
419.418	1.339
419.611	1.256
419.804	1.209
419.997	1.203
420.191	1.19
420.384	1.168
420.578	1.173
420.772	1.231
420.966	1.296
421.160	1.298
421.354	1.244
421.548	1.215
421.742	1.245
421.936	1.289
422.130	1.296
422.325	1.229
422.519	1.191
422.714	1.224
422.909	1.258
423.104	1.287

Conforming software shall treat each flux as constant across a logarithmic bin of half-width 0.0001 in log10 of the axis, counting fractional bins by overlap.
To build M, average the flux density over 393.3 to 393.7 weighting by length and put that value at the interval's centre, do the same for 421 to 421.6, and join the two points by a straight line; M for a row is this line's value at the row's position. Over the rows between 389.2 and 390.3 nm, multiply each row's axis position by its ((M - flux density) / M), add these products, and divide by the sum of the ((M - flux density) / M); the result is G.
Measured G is 389.67 nm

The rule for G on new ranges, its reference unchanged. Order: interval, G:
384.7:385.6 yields 385.31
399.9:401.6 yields 400.34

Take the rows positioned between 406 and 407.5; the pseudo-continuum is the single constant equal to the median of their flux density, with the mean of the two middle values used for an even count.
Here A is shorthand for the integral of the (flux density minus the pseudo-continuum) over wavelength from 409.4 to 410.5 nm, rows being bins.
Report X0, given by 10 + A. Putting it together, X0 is 10.0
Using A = 0.001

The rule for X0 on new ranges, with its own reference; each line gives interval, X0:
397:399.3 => 10.1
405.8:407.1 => 10.0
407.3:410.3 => 10.0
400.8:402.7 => 10.0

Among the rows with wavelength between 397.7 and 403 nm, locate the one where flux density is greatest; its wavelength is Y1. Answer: 398.517 nm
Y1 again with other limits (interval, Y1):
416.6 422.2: 417.683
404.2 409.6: 407.049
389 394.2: 389.087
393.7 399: 395.409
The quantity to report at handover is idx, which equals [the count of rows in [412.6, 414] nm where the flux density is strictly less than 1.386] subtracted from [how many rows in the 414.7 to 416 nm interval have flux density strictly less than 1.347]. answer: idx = 0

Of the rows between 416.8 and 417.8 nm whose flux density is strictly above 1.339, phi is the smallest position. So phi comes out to 417.683 nm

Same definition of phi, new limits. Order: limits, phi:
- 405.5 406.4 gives 405.552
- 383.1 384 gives 383.219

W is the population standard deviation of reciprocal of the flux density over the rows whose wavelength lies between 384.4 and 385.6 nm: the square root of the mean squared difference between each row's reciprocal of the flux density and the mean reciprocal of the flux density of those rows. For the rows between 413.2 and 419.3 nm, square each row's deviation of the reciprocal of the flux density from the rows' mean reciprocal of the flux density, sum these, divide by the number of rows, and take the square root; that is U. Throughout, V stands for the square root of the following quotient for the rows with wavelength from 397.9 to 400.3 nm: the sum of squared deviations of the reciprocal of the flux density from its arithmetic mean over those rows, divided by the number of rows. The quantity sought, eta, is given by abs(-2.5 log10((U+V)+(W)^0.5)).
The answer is 2.07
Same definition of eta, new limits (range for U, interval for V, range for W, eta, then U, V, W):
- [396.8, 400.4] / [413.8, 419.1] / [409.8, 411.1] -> 2.02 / 0.0183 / 0.0171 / 0.015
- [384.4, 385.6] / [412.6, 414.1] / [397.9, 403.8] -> 1.82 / 0.0118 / 0.0191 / 0.024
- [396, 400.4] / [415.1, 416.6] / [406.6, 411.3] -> 2.14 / 0.0179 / 0.0150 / 0.011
